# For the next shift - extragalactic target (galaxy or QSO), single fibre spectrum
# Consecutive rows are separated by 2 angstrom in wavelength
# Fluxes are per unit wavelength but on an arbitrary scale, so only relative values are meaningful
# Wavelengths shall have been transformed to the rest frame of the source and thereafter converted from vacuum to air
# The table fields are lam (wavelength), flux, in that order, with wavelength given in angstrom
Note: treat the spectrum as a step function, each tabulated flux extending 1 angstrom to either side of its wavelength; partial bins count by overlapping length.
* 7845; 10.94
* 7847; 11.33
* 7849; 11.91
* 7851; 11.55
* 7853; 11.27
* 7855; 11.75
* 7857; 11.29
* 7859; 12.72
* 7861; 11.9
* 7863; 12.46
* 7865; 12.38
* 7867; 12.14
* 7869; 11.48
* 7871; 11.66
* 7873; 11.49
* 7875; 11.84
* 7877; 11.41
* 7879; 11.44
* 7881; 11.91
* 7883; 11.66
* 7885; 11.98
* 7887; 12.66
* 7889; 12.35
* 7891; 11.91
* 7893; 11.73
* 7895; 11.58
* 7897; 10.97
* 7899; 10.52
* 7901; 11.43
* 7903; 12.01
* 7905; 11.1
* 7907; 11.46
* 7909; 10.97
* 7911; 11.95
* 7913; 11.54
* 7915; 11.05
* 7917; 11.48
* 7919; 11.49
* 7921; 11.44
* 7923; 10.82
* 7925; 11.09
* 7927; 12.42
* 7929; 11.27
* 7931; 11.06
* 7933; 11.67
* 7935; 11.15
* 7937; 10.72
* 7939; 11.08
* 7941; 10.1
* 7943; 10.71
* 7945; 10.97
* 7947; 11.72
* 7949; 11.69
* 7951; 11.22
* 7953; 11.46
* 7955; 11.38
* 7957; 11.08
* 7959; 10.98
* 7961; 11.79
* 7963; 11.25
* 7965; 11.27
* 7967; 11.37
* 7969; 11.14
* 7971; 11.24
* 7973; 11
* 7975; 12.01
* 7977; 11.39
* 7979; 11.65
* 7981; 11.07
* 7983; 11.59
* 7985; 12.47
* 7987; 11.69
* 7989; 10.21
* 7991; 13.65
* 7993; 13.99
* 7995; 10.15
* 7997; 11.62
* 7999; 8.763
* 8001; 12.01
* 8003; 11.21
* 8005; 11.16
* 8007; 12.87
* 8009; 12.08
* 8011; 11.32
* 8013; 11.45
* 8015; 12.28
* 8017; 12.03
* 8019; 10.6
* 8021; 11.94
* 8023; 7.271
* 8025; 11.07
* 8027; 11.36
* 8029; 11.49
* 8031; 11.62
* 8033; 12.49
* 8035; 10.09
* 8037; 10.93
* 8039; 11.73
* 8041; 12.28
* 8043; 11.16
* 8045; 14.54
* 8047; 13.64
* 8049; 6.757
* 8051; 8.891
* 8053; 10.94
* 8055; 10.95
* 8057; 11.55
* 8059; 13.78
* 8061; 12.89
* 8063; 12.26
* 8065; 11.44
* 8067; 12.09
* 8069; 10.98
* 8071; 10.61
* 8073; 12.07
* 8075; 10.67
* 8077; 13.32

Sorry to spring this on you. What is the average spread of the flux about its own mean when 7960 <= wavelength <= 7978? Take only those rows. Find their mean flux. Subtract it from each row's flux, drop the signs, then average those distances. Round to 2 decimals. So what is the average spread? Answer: 0.23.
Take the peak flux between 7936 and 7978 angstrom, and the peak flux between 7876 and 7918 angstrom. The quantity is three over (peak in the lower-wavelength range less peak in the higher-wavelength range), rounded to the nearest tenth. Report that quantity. 4.6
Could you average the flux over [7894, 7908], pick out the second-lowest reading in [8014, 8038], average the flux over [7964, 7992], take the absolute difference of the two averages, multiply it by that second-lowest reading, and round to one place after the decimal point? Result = 2.6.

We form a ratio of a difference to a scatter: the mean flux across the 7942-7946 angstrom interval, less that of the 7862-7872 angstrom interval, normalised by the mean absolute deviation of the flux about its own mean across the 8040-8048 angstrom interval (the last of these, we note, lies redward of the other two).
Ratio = -1.0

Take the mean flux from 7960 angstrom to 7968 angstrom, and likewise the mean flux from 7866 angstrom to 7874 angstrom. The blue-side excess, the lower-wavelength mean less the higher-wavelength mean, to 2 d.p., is 0.27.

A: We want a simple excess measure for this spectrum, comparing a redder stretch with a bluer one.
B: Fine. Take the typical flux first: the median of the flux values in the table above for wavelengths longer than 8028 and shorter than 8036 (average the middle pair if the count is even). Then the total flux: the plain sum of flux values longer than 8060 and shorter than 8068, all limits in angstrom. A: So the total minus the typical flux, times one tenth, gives 3.7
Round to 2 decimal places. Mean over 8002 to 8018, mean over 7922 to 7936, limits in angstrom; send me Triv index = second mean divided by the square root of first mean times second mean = 0.98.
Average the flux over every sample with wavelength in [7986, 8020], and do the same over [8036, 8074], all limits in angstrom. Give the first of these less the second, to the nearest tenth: 0.0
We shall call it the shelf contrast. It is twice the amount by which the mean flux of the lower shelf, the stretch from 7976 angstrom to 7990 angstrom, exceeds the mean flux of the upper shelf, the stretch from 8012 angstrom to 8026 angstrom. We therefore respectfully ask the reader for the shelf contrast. 1.0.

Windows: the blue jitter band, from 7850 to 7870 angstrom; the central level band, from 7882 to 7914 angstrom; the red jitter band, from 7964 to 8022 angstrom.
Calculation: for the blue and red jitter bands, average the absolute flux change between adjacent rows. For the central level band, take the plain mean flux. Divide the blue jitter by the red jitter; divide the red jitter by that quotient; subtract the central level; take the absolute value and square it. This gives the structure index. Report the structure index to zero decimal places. 91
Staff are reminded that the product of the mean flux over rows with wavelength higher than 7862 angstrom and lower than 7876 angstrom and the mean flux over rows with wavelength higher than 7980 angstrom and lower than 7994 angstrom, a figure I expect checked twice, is 144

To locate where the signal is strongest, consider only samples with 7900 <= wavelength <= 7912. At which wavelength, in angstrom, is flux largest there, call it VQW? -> 7903 angstrom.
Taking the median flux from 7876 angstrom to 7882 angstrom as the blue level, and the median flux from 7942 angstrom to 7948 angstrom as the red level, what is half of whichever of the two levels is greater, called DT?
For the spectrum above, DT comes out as 5.72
